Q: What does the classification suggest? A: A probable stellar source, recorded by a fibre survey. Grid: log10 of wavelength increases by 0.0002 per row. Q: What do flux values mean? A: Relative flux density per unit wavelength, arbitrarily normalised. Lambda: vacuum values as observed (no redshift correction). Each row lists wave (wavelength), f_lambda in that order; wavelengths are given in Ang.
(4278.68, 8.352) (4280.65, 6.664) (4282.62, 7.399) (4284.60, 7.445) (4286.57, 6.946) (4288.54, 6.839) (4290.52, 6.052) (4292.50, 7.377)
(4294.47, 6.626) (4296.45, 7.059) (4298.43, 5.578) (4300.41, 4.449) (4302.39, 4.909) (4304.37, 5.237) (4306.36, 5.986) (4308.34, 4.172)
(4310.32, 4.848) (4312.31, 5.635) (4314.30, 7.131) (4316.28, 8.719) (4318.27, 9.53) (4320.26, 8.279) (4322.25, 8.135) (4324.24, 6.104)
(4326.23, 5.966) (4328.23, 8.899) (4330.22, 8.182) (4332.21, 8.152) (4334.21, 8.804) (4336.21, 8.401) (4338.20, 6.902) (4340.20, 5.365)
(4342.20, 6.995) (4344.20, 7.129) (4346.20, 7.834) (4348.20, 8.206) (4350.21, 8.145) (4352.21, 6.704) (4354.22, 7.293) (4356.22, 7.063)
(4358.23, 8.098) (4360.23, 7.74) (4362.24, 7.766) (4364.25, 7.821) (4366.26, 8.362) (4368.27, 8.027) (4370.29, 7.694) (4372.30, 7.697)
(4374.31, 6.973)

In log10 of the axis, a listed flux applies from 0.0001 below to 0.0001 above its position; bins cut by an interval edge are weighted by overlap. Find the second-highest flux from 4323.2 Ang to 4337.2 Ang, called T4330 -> 8.804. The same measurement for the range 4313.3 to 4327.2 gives 8.719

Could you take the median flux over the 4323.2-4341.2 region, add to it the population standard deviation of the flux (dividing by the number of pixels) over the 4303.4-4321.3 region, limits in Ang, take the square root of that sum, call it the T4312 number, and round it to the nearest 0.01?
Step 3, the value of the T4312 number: 3.15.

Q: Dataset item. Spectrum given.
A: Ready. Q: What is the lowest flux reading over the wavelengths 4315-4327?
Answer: 5.966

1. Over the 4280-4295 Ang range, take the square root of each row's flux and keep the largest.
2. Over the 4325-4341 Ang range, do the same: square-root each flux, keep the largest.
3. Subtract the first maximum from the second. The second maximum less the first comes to 0.25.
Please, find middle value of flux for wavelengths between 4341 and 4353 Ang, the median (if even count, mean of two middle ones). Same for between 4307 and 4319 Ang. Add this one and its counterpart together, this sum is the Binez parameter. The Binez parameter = 13.9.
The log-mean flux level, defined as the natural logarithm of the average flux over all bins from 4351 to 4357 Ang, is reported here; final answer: 1.95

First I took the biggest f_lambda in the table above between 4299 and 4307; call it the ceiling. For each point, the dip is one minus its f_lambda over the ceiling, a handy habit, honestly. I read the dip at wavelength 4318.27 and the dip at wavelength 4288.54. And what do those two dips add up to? -0.73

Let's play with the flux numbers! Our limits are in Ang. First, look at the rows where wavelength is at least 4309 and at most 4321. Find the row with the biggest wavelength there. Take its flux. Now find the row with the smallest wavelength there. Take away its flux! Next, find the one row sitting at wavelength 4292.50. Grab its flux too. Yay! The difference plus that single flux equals 11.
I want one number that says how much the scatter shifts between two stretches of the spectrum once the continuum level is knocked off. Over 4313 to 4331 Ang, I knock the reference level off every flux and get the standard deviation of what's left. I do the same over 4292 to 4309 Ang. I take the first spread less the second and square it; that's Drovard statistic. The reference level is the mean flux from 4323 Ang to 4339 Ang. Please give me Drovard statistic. 0.01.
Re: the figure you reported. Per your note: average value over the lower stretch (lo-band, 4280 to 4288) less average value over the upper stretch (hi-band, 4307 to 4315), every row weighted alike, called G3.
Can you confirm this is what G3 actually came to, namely 1.7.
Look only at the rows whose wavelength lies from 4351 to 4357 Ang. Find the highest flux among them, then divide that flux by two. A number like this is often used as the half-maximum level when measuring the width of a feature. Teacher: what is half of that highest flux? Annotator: 3.65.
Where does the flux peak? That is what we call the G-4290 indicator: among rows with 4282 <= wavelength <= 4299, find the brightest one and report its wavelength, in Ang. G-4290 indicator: 4284.60 Ang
